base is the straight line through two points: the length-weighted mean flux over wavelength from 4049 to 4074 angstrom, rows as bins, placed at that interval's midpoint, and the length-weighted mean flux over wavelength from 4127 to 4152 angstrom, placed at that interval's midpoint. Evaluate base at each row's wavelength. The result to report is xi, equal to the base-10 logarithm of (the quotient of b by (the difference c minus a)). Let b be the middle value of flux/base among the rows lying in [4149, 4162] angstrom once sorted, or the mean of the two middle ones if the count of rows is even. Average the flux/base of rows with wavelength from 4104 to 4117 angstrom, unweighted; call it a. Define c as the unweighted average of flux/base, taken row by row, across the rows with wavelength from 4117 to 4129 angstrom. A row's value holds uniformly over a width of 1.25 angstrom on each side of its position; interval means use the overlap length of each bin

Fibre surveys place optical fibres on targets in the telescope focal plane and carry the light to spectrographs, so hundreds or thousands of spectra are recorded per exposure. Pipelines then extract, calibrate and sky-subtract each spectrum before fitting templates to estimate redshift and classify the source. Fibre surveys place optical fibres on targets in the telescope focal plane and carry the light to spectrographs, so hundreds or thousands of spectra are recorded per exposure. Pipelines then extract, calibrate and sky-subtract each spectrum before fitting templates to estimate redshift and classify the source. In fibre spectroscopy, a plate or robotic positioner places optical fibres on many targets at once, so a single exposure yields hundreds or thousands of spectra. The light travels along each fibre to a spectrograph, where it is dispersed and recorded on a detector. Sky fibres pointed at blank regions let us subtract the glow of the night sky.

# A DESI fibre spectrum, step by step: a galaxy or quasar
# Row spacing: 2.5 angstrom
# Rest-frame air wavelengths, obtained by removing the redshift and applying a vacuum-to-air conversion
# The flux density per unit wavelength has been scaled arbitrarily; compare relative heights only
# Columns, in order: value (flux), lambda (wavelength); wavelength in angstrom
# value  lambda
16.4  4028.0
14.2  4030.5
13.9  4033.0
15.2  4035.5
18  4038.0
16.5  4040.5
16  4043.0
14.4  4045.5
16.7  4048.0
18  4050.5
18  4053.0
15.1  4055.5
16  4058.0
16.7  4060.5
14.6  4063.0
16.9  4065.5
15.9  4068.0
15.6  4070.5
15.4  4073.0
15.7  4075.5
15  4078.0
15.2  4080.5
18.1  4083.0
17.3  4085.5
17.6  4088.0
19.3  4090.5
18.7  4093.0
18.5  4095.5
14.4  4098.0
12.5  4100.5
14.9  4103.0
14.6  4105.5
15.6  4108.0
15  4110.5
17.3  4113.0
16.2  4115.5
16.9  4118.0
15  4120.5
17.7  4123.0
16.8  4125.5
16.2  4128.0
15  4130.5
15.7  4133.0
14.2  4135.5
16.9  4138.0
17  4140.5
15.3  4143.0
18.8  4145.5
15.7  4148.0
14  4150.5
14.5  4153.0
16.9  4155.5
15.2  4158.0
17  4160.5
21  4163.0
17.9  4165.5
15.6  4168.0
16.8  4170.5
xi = 1.26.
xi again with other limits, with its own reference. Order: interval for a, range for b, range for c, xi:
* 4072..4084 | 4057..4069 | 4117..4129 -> 1.27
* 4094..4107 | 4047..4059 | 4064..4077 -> 1.32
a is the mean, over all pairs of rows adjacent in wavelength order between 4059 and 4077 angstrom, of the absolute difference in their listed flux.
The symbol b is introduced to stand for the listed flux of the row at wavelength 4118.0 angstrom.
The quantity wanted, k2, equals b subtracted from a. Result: -15.9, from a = 1.03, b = 16.9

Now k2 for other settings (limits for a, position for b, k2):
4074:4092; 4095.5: -17.4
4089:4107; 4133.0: -14.1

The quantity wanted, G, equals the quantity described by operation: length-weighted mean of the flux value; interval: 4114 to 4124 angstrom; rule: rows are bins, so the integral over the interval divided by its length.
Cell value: 16.4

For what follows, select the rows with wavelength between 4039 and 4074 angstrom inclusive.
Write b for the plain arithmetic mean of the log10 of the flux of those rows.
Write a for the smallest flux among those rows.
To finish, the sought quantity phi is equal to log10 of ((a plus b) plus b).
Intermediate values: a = 14.4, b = 1.21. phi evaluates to 1.23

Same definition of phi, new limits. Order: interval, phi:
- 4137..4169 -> 1.22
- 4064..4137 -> 1.17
